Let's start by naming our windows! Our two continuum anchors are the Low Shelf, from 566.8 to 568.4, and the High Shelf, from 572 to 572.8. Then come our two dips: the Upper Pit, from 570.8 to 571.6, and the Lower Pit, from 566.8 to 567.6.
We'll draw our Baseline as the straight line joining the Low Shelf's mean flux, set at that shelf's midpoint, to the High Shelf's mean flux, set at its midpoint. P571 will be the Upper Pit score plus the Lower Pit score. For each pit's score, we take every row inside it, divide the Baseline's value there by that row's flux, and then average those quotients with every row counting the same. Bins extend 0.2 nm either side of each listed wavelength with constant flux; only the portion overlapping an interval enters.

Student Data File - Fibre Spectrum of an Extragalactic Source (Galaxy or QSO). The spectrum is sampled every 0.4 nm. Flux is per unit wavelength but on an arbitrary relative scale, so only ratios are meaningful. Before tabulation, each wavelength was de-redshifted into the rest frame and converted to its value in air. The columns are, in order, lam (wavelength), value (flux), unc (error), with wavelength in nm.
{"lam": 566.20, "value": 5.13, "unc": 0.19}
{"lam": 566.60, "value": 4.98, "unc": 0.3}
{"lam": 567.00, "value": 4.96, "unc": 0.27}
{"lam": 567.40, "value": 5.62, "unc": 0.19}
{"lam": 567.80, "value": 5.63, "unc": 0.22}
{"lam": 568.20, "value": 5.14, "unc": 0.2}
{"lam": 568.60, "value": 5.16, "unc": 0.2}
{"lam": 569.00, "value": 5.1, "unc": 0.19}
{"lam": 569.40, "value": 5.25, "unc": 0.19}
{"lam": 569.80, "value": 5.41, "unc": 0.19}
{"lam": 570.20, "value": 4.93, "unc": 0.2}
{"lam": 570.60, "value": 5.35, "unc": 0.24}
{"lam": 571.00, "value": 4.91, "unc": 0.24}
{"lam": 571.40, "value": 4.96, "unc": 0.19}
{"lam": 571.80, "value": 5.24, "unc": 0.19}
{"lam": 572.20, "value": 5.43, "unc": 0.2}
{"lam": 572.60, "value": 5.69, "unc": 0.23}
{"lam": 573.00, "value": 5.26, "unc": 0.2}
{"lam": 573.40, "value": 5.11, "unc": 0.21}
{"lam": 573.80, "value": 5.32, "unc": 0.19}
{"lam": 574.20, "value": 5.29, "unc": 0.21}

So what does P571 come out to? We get 2.12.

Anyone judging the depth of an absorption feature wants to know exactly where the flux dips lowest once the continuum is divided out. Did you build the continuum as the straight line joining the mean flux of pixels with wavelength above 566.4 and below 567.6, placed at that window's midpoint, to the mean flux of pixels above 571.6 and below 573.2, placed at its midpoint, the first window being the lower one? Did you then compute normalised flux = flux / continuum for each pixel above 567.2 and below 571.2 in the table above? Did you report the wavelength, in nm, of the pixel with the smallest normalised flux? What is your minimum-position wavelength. 571.00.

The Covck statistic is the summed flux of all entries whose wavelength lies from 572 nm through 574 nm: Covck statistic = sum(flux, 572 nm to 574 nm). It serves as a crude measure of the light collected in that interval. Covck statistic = 27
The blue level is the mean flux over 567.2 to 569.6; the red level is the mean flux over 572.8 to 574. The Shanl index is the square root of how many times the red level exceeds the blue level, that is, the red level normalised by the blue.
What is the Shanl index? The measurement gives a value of 0.99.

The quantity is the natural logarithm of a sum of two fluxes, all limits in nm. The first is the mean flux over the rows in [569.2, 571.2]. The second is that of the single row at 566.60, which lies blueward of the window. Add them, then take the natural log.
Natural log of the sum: 2.32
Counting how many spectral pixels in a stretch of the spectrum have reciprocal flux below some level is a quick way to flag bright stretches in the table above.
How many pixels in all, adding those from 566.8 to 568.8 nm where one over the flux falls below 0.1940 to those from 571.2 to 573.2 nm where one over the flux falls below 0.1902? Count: 6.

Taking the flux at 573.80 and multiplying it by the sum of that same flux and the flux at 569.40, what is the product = 56.2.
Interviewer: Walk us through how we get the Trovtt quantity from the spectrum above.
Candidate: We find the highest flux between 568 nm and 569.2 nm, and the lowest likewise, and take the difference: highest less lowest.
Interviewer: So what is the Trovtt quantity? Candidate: 0.1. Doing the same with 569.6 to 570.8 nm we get 0.5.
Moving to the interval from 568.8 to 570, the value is 0.3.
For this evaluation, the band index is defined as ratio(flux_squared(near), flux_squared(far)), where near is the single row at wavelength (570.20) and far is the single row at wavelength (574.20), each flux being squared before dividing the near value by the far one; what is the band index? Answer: 0.87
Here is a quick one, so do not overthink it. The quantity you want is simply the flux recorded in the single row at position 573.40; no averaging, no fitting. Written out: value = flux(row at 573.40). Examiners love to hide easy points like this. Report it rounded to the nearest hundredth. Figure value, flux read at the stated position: 5.11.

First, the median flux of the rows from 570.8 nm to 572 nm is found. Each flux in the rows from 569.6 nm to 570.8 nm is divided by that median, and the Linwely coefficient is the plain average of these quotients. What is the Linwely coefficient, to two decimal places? 1.05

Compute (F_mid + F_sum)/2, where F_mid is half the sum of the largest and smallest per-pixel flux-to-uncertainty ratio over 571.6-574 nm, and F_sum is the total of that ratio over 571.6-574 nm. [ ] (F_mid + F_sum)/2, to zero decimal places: 92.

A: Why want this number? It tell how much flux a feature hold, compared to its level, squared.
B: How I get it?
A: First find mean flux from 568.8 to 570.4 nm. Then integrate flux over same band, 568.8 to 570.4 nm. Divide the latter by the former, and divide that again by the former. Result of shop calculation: 0.309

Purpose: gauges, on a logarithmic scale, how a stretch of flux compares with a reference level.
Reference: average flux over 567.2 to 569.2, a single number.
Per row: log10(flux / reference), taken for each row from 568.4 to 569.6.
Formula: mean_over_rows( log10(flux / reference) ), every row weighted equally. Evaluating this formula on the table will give -0.013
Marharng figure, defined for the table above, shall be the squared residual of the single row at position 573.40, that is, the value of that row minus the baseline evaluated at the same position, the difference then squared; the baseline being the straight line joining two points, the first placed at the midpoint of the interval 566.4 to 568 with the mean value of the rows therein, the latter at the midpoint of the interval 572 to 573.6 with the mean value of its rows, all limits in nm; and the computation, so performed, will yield 0.07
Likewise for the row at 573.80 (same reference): 0.00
